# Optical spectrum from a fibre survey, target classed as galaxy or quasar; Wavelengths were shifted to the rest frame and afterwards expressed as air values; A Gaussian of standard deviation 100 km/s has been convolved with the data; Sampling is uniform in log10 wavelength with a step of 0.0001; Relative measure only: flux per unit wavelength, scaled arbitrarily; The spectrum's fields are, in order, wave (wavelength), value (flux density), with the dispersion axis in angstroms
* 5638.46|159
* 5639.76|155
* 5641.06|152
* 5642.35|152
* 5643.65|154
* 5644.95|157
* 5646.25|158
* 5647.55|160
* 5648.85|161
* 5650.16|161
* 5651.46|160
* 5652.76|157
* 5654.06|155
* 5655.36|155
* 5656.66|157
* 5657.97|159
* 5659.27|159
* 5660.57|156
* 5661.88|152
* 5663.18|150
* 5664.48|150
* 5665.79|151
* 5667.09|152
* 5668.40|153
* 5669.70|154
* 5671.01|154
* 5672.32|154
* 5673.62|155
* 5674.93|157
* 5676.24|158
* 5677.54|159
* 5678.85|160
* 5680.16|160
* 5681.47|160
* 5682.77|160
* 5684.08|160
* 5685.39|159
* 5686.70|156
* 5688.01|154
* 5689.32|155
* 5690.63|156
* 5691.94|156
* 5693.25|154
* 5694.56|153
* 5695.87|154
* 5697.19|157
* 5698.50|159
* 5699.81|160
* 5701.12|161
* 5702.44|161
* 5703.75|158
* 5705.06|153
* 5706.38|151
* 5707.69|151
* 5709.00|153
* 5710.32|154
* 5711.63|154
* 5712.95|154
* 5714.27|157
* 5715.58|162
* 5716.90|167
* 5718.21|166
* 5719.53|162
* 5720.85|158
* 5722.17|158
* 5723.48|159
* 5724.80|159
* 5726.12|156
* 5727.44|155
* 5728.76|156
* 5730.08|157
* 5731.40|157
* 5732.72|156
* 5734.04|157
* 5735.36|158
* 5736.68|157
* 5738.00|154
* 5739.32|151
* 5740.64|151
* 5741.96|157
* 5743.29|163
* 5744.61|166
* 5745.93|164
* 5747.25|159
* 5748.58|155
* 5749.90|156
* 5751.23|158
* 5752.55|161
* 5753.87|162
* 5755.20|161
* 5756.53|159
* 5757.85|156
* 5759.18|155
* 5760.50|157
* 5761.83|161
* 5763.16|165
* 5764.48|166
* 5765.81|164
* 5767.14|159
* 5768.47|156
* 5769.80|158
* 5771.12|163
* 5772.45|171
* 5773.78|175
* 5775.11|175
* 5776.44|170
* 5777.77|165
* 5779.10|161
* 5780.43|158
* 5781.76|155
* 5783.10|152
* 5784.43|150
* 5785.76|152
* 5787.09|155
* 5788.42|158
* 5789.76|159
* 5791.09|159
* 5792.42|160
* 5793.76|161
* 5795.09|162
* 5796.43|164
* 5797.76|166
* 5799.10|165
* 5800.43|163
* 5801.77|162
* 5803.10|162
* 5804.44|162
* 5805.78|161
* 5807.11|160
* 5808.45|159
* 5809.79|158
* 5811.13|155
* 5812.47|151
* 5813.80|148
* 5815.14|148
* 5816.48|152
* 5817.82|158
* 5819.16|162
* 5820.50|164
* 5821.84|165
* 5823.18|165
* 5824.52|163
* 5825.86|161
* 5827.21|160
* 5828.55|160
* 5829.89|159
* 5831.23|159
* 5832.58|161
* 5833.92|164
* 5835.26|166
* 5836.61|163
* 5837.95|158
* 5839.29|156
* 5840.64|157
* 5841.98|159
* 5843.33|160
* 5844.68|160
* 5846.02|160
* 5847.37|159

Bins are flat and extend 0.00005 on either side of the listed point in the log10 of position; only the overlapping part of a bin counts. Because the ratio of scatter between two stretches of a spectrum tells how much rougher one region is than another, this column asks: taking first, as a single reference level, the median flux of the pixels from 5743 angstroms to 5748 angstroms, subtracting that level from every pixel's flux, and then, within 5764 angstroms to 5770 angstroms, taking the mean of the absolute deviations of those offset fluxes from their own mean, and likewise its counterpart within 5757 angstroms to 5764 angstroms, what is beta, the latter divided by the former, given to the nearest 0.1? 1.0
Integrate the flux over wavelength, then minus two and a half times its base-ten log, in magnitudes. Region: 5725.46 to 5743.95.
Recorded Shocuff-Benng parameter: -8.65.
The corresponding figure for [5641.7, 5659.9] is -8.64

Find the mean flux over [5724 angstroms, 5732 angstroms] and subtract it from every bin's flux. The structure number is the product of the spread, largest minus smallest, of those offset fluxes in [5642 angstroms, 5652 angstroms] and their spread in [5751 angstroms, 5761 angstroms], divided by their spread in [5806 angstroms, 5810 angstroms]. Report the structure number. 31.5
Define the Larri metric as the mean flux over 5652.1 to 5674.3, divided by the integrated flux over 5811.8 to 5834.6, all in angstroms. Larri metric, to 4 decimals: 0.0426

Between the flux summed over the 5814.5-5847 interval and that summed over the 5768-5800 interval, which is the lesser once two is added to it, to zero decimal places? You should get 3842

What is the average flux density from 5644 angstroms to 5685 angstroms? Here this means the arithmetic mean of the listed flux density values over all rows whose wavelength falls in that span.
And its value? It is 157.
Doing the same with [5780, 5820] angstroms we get 158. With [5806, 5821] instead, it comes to 156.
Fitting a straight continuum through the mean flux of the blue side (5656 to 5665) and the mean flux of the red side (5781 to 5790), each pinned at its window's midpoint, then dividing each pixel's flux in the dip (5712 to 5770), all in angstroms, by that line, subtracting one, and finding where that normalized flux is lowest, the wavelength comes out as 5739.32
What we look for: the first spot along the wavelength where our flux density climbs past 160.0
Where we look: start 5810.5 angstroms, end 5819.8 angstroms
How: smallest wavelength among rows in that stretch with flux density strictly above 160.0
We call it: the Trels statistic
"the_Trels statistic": 5819.16 angstroms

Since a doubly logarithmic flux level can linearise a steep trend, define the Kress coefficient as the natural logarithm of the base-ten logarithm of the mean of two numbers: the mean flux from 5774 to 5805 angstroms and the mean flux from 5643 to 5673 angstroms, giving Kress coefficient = 0.788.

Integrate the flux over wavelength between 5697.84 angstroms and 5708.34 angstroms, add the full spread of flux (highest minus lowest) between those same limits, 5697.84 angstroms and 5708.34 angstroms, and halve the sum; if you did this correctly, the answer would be 828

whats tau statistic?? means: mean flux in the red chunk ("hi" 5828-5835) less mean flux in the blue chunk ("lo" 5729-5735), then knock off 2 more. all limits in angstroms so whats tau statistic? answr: 2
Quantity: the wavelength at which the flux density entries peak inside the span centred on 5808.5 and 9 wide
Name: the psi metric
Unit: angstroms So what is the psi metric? 5804.44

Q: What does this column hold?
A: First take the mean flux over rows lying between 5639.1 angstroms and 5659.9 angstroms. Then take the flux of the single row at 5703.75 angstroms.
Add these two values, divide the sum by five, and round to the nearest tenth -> 63.0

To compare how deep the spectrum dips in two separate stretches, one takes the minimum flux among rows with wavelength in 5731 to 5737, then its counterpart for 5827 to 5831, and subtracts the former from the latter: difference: 3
